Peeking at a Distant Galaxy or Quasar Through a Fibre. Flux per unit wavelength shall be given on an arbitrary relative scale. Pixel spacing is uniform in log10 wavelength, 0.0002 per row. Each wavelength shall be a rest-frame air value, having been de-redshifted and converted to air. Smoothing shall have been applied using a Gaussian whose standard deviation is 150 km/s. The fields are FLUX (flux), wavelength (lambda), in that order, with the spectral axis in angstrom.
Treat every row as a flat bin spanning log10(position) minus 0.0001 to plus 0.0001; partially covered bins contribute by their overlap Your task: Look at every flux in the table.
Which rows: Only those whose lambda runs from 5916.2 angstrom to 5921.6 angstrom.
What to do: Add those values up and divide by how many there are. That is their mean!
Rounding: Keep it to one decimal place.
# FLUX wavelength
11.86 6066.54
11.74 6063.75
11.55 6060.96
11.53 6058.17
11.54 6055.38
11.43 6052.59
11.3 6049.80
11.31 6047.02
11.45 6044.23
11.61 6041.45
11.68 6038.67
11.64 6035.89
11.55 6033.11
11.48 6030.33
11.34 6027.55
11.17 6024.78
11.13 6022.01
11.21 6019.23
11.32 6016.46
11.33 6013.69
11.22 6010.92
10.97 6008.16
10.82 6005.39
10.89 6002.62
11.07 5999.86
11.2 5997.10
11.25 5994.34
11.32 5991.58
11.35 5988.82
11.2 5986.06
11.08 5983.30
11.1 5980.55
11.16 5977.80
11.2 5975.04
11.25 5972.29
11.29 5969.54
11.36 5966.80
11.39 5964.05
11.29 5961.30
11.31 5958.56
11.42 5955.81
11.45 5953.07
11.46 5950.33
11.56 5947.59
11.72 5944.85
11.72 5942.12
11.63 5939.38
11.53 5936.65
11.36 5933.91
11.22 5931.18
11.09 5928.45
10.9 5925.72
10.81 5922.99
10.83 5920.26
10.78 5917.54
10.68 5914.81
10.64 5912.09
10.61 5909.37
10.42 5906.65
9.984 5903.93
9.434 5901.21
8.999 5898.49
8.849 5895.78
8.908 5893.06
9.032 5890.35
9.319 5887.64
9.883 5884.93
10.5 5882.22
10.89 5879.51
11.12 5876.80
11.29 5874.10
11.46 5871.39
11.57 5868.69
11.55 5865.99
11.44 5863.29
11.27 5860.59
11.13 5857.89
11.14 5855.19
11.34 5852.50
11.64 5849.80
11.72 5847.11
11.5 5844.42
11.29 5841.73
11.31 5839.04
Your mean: 10.8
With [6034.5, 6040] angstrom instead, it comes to 11.7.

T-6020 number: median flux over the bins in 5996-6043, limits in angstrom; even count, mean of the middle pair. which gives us 11.2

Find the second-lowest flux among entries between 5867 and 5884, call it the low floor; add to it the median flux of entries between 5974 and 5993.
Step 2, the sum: 22.1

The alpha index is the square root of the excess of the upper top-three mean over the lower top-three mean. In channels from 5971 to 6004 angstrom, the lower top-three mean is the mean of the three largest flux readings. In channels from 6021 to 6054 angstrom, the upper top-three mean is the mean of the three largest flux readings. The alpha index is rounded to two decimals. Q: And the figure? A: 0.58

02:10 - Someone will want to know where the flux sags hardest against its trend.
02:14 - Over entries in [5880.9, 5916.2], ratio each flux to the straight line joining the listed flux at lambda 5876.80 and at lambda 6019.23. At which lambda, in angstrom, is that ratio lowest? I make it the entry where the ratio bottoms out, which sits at 5895.78 angstrom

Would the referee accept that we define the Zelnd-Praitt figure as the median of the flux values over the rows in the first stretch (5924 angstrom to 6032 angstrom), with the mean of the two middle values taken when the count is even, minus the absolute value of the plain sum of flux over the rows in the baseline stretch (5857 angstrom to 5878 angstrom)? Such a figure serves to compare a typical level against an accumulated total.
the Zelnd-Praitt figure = -80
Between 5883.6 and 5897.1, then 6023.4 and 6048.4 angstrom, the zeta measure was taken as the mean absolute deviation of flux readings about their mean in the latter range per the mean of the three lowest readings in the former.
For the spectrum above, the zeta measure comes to 0.0152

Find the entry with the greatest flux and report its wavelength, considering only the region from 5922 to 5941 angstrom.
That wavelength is 5939.38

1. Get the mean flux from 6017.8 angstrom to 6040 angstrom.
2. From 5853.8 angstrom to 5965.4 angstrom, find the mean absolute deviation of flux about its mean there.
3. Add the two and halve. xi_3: 6.03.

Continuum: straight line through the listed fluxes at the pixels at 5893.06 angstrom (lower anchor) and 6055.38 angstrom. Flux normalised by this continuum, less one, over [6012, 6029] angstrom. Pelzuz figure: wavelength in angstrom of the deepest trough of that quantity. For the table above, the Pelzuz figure 6024.78 angstrom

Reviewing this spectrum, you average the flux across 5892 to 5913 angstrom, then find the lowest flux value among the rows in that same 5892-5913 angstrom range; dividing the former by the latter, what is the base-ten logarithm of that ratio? 0.041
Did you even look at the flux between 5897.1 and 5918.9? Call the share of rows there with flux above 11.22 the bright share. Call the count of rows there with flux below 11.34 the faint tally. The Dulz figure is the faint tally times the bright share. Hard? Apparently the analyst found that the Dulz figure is 0.0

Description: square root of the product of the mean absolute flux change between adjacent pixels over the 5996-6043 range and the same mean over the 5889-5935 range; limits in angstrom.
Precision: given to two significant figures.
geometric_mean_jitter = 0.14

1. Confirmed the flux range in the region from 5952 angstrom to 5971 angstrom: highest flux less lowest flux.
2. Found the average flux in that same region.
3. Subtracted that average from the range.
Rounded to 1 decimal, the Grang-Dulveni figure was -11.2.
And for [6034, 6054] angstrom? -11.1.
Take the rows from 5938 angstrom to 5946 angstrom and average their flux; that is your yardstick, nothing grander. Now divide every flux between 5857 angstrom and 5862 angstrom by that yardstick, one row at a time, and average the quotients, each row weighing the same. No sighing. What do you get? 0.96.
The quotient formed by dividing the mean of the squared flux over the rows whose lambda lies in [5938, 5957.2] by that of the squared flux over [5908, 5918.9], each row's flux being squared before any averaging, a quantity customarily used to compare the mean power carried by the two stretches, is 1.17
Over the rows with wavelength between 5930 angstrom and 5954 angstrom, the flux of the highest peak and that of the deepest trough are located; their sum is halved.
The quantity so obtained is 11.5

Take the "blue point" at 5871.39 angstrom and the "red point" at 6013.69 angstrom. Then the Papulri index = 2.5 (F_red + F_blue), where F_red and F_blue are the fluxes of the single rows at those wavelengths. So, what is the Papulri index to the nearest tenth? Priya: 57.0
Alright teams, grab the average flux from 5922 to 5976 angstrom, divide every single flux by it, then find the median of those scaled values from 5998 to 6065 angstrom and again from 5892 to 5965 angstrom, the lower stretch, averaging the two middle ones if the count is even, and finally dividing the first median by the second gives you 1.02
